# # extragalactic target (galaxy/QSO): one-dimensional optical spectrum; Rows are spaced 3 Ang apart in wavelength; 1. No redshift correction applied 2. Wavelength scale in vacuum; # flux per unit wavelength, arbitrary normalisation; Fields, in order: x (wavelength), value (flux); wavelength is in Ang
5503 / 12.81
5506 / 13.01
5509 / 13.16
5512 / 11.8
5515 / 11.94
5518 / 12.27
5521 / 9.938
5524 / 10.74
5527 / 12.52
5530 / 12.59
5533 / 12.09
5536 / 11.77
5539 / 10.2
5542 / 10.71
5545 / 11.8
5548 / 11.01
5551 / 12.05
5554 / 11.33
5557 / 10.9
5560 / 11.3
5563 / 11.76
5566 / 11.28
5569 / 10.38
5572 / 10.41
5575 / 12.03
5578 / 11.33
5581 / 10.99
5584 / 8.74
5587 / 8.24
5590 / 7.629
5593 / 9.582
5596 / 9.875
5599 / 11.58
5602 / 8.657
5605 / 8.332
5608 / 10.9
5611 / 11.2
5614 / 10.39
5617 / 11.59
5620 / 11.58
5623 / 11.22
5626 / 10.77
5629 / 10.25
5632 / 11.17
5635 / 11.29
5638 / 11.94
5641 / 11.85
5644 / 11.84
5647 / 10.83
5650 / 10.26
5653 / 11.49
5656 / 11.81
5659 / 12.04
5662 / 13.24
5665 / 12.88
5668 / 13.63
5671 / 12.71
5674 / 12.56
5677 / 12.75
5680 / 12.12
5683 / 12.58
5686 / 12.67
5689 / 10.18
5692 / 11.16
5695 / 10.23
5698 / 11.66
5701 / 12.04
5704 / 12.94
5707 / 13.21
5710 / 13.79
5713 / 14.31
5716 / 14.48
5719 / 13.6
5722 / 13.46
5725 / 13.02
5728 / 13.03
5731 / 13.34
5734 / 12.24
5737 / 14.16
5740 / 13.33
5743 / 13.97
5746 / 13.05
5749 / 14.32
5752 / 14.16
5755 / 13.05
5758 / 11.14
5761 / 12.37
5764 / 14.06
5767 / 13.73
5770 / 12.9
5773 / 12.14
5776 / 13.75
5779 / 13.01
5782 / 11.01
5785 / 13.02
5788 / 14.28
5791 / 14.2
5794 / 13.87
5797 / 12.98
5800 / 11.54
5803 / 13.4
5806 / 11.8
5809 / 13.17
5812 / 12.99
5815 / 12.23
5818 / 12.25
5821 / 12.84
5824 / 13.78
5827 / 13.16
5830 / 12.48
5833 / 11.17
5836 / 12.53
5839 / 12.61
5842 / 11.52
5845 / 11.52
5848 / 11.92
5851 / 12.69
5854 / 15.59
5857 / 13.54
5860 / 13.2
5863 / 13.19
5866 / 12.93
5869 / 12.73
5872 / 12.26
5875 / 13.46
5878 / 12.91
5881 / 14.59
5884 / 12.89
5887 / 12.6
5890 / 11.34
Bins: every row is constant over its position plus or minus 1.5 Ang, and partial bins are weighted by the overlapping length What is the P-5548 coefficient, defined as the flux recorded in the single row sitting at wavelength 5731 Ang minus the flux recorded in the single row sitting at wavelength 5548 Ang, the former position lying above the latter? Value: 2.3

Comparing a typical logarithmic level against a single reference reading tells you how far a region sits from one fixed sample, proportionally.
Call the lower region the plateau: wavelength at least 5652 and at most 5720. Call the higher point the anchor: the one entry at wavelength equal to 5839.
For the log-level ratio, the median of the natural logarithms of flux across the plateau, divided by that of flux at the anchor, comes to 1.00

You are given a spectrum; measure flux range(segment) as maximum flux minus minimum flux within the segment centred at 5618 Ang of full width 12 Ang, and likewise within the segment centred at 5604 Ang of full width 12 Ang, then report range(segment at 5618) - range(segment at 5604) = -2.0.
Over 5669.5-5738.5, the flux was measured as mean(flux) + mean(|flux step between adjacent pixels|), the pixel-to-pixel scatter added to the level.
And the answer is 13.4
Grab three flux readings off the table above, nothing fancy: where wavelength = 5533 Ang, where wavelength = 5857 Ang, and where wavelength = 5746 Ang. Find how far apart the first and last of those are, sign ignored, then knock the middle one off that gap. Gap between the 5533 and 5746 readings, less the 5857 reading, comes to -12.6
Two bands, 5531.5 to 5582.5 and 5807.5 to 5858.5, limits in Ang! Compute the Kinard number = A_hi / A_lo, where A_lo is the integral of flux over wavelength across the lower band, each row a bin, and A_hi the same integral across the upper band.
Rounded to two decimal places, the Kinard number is 1.13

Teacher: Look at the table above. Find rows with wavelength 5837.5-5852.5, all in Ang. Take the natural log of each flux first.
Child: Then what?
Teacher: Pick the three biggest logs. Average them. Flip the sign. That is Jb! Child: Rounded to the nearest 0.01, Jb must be -2.52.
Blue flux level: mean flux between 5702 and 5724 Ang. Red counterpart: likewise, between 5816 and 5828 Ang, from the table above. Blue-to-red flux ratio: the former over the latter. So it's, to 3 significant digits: 1.05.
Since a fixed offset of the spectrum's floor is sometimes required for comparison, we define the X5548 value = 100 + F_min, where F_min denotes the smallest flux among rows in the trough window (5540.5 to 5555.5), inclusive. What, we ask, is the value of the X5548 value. 111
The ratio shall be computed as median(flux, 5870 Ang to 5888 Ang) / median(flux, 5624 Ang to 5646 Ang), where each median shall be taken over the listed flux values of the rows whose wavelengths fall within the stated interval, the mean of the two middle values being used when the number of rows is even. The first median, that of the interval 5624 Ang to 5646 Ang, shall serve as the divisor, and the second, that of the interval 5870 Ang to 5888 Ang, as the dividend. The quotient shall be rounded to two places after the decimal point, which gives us 1.14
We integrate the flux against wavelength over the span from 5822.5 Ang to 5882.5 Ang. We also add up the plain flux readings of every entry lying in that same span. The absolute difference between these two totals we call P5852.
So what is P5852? 516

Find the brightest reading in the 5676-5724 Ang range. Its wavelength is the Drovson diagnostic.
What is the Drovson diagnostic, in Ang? 5716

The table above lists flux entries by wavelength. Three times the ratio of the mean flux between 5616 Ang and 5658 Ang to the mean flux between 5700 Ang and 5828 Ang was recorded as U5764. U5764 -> 2.57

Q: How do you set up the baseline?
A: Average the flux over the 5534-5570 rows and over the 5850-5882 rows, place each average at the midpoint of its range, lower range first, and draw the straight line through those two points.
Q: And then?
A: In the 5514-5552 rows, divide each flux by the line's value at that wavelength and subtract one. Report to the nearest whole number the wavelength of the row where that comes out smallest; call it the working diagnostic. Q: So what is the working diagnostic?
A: 5521 Ang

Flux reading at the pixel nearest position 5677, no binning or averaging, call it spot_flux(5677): 12.75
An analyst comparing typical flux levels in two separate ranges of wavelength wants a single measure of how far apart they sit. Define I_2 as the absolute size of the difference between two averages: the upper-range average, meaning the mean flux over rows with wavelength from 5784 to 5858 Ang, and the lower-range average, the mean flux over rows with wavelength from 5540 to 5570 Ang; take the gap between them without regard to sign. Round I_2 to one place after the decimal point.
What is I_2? 1.6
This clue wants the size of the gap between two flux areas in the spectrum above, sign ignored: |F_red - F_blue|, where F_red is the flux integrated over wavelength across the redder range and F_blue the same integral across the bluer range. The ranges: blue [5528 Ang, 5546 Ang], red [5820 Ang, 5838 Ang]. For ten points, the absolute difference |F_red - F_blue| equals 20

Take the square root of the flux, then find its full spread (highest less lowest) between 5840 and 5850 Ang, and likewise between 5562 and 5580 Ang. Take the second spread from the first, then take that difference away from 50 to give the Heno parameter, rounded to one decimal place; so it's 50.2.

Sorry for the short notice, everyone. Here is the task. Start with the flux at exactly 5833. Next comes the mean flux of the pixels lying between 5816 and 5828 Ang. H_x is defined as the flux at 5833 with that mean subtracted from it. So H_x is -1.8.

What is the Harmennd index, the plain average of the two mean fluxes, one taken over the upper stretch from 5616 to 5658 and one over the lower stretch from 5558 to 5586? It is 11.1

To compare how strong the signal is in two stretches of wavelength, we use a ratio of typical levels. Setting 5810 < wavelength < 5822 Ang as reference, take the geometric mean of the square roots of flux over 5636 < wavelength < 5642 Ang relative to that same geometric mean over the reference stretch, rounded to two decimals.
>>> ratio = 0.97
